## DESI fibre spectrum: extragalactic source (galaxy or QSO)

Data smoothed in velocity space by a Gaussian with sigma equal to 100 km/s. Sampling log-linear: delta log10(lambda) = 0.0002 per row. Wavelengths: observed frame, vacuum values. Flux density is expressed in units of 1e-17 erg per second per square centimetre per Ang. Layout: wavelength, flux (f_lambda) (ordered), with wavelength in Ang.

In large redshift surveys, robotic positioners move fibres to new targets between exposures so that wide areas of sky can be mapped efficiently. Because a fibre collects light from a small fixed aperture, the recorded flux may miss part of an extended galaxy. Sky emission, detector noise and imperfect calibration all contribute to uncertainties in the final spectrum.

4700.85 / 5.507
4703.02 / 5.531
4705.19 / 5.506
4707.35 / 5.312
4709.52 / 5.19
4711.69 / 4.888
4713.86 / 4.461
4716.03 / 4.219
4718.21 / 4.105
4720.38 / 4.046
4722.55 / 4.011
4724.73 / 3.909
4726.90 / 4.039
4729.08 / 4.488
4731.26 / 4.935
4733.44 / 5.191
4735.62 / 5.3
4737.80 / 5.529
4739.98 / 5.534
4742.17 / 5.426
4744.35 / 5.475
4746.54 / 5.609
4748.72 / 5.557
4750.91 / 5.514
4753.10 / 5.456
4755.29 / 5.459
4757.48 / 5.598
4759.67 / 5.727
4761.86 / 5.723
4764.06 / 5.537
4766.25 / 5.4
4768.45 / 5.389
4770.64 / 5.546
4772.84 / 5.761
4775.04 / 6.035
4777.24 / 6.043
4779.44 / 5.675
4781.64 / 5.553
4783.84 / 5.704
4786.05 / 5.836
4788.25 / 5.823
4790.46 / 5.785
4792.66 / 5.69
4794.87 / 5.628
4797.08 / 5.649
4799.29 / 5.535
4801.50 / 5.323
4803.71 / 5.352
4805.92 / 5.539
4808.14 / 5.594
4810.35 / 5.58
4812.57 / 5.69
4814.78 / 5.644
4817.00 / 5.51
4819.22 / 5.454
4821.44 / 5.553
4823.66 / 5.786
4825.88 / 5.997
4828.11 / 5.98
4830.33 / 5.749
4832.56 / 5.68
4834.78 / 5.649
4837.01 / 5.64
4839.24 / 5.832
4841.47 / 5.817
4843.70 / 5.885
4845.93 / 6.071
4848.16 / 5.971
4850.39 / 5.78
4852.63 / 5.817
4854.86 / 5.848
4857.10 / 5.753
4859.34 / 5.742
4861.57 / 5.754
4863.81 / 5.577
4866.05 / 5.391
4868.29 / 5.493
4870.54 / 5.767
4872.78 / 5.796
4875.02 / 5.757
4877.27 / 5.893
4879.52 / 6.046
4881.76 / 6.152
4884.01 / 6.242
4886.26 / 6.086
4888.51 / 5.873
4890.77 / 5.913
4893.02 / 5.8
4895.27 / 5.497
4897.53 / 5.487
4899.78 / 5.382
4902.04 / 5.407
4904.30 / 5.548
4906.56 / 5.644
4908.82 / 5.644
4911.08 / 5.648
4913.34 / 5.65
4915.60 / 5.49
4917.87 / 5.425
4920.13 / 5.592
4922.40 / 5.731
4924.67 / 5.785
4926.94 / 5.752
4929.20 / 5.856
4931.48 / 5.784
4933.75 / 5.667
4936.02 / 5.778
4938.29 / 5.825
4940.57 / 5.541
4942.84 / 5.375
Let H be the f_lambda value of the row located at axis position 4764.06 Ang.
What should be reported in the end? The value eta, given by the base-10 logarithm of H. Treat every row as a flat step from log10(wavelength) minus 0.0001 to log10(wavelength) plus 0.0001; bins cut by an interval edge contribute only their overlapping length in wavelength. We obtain 0.743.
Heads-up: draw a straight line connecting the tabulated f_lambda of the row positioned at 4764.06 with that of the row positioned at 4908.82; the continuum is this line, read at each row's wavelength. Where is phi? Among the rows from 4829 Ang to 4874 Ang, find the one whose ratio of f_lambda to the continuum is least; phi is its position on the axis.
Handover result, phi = 4866.05 Ang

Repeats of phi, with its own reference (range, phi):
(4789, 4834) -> 4801.50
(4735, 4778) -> 4735.62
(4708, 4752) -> 4724.73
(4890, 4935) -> 4899.78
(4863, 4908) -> 4899.78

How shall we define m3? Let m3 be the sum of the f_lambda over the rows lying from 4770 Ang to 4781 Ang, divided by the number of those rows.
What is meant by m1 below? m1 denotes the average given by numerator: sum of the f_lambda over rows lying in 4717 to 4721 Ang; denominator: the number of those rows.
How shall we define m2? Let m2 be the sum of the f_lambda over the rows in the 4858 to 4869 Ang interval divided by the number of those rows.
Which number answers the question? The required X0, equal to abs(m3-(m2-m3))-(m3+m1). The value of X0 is -3.9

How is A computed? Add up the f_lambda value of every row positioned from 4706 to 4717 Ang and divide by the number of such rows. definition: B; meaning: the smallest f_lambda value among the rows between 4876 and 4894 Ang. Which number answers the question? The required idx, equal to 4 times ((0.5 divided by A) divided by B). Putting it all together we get 0.072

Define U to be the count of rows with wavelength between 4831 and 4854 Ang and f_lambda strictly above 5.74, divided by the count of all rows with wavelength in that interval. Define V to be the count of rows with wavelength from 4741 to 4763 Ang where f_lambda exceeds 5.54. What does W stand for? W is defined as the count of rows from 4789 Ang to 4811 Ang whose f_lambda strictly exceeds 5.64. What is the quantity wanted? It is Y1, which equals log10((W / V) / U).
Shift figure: -0.07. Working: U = 0.7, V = 5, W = 3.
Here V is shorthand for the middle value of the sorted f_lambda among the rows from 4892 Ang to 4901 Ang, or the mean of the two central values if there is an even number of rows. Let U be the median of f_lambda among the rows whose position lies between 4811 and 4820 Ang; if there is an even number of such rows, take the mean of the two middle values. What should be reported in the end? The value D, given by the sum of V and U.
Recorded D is 11.1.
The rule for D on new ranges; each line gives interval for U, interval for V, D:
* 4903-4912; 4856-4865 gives 11.4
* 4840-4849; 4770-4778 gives 11.8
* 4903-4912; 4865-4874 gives 11.3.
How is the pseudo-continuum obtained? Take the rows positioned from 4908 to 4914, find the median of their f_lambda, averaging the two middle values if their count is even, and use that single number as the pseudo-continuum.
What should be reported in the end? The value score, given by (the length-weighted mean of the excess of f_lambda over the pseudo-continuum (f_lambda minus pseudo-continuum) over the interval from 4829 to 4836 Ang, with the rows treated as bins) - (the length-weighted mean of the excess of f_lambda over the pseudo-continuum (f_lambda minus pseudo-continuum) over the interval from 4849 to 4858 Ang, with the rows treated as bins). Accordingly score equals -0.10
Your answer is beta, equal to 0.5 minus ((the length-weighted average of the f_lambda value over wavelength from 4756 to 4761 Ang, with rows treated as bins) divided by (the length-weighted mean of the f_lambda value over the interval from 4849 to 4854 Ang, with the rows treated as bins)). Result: -0.473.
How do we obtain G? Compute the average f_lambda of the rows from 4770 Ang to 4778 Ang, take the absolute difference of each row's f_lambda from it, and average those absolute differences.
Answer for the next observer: 0.19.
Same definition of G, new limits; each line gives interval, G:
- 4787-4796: 0.07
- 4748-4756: 0.04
